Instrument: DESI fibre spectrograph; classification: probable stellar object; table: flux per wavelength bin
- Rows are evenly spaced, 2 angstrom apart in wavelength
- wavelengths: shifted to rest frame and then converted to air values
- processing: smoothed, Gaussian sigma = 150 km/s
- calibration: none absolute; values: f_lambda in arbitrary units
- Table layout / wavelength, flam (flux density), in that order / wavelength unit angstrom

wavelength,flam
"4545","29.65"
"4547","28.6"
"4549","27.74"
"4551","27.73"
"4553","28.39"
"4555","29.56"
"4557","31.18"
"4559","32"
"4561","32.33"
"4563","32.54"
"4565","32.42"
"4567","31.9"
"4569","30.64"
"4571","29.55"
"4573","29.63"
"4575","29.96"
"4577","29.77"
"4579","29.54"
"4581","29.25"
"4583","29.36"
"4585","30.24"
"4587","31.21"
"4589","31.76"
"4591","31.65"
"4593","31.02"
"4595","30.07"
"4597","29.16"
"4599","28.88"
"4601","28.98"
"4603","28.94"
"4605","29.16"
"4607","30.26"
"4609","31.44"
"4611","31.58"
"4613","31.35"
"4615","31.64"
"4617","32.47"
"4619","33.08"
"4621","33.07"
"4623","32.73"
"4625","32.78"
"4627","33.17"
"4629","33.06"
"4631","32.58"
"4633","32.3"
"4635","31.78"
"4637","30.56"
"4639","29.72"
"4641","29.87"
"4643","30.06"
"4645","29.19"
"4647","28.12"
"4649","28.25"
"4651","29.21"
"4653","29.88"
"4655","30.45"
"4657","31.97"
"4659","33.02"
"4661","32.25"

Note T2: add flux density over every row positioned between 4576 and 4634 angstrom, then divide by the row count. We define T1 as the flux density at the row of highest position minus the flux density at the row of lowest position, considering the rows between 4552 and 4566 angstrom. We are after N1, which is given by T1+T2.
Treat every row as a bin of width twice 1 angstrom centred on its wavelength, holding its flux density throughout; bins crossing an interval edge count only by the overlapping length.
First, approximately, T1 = 4.0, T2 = 31.1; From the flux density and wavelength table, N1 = 35.1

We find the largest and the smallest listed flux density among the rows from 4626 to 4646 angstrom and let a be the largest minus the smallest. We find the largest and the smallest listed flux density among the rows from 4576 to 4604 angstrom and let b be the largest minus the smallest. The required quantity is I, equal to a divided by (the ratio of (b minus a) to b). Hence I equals -10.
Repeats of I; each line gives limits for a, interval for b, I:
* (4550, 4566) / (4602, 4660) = 101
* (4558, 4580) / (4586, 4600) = -72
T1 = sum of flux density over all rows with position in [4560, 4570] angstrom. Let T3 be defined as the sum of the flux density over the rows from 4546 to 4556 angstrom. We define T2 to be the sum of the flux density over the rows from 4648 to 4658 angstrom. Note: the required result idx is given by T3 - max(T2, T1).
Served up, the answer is -18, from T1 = 160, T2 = 150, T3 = 142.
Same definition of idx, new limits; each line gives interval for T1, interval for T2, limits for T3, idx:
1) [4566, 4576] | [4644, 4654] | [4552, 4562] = 2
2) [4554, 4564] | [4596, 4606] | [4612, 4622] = 4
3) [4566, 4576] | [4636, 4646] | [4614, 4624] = 11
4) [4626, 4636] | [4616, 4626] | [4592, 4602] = -16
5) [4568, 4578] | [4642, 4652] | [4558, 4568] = 12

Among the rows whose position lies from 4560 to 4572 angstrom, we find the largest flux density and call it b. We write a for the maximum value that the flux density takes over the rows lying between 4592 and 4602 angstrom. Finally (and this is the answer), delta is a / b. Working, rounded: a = 31.02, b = 32.54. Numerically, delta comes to 0.95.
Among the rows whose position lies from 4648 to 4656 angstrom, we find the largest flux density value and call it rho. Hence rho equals 30.45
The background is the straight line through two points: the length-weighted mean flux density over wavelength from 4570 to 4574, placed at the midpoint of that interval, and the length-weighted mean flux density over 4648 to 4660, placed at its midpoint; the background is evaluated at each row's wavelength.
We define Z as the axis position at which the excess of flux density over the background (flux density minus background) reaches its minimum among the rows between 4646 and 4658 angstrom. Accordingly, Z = 4647 angstrom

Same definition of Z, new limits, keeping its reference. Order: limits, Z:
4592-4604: 4599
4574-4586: 4581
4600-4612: 4603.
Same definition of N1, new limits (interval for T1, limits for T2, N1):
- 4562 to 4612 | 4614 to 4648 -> 30.6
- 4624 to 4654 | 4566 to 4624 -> 27.7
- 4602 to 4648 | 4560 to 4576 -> 30.3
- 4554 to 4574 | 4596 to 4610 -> 29.6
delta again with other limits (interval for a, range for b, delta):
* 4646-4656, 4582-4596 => 0.96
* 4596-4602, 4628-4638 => 0.88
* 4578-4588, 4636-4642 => 1.02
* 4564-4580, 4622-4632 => 0.98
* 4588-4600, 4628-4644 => 0.96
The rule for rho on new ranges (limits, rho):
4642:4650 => 30.06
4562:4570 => 32.54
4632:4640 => 32.3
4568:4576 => 30.64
